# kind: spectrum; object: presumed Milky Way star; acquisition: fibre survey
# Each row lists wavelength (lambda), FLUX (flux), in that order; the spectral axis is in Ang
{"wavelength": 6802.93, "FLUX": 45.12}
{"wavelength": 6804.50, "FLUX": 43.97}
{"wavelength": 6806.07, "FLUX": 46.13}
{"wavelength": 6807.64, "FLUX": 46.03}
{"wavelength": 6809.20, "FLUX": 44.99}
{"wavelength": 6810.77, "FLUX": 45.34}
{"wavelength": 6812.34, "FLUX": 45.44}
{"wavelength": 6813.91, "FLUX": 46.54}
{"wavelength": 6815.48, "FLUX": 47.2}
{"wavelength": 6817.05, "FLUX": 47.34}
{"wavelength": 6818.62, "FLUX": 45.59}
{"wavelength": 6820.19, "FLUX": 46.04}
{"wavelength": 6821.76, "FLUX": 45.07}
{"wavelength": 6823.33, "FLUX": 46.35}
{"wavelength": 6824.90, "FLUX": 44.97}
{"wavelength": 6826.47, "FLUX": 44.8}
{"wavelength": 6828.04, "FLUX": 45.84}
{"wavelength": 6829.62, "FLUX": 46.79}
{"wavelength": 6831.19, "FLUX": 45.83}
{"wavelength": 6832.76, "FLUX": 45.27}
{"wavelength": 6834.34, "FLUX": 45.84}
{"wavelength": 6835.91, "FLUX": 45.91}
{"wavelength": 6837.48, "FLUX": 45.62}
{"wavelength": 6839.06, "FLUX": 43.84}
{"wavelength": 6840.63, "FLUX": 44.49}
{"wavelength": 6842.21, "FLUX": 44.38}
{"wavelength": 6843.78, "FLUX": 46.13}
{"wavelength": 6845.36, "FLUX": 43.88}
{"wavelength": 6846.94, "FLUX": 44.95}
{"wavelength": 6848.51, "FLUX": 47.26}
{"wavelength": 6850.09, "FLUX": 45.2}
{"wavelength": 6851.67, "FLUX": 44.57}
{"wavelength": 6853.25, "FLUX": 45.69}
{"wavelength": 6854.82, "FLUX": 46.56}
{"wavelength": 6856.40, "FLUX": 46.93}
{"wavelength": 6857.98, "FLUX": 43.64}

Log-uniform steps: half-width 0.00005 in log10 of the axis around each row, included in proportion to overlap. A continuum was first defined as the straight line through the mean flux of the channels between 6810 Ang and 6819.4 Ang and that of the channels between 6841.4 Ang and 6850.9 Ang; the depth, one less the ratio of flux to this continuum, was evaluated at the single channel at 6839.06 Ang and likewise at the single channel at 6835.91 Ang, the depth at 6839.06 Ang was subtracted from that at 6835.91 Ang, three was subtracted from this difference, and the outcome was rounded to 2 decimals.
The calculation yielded -3.04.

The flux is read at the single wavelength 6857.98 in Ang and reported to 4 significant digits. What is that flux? 43.64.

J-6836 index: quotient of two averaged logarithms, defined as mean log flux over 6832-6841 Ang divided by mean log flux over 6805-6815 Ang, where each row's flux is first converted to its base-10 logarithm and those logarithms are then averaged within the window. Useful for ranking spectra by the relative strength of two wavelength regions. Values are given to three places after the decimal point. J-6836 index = 0.997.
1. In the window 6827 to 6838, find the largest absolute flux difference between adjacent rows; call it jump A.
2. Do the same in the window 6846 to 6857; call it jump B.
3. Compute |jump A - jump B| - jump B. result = -0.96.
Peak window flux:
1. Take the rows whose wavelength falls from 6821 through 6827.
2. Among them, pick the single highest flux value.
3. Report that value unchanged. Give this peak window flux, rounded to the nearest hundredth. 46.35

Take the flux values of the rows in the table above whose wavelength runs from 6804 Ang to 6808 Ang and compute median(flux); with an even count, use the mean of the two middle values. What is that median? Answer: 46.0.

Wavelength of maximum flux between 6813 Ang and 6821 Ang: 6817.05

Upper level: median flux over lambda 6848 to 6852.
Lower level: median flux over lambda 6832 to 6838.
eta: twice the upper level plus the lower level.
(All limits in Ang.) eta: 136.1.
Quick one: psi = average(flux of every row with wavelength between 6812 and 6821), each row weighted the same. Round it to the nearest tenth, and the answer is 46.4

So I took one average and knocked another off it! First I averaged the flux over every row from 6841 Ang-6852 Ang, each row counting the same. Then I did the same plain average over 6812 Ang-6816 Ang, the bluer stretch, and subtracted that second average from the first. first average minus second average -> -1.2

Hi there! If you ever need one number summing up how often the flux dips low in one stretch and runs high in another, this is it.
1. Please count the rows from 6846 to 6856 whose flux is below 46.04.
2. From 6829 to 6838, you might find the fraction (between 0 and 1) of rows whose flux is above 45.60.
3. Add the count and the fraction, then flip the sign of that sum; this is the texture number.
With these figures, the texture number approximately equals -4.8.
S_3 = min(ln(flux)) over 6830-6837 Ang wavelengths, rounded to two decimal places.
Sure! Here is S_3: 3.81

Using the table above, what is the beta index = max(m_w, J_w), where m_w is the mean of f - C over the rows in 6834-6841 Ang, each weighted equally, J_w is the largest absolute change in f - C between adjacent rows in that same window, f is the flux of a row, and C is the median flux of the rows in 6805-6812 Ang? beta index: 1.78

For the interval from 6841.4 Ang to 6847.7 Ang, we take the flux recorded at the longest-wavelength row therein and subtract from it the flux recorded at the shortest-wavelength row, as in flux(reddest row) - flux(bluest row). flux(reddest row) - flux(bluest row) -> 0.6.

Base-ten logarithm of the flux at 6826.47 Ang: 1.65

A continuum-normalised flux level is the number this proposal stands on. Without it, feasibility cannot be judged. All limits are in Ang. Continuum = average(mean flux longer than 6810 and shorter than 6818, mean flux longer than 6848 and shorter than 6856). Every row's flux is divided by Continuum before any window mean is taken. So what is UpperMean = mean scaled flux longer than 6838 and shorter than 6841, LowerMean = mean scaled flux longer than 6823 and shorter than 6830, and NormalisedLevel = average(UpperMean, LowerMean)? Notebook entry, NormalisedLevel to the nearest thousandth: 0.975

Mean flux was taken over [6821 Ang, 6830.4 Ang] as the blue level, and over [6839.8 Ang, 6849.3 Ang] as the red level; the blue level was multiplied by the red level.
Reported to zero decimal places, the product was 2062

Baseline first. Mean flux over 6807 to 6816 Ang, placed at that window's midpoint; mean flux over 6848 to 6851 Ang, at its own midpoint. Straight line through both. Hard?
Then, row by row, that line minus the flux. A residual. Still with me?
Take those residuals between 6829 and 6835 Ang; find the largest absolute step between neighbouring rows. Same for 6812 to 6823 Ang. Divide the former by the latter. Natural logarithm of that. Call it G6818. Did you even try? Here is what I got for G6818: -0.6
